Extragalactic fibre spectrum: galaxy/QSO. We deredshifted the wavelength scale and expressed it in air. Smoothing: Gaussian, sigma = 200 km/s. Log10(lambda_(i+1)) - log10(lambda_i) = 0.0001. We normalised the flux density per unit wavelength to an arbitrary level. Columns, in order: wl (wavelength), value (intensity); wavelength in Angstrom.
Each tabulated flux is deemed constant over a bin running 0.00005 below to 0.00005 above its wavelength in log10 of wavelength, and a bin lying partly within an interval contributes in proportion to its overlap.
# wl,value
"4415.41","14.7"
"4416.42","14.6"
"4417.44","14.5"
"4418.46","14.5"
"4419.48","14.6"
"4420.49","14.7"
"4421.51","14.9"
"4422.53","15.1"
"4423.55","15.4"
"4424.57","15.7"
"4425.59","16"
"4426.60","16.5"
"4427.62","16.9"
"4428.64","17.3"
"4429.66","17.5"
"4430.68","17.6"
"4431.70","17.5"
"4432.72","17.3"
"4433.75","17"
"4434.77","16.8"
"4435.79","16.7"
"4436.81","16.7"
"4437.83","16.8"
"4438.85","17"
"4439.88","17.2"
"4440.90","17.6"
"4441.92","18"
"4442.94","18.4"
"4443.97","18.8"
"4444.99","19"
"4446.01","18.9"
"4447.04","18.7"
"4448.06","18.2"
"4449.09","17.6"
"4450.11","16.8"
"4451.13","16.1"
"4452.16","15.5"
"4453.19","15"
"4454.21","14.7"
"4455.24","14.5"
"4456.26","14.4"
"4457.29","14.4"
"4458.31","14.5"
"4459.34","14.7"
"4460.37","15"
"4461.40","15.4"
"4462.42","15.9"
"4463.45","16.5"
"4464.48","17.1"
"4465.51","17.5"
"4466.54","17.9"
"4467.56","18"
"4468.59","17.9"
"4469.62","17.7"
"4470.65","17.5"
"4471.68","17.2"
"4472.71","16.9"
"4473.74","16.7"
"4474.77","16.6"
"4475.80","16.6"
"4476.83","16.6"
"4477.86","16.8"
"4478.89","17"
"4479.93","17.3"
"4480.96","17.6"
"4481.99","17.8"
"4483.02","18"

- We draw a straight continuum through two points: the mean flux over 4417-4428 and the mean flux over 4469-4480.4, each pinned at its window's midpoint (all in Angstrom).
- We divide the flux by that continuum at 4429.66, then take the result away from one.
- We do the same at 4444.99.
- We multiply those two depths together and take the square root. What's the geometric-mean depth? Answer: 0.151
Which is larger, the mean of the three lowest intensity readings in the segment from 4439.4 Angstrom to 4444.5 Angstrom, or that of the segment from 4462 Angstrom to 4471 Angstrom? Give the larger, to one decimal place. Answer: 17.6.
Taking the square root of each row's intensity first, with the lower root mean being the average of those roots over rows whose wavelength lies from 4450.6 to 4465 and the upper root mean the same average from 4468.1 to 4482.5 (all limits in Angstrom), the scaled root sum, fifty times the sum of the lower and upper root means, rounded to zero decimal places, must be 402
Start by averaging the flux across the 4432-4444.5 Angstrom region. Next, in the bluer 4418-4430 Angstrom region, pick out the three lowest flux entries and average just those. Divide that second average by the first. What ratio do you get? 0.84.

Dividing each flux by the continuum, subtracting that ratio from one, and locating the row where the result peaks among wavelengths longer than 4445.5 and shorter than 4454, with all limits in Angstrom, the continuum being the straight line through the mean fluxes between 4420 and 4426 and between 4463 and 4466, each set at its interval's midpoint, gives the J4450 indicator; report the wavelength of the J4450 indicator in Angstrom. 4453.19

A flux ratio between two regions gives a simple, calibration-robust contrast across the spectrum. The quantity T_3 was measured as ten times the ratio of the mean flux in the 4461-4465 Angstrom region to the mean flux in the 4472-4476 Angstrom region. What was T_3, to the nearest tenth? 9.7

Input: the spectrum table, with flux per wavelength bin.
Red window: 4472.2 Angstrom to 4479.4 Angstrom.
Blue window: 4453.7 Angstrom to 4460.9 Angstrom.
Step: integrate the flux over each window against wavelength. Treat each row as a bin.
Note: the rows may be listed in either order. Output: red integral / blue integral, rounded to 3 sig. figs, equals 1.15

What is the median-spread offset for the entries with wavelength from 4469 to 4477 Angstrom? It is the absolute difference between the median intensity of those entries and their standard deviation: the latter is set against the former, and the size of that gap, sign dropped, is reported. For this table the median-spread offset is 16.4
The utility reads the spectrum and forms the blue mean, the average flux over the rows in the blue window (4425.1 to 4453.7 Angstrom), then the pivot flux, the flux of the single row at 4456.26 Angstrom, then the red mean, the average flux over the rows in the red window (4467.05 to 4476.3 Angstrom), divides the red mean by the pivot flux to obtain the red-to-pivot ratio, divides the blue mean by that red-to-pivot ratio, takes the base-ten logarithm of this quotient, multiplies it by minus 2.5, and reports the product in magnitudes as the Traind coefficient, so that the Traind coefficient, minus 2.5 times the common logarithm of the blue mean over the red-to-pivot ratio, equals -2.90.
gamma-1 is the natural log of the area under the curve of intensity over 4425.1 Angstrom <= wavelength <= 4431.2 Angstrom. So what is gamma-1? 4.64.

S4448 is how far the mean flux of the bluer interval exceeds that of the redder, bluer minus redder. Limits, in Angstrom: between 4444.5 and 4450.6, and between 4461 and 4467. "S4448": 1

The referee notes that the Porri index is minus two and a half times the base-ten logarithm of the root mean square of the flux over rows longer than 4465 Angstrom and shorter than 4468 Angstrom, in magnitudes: -3.13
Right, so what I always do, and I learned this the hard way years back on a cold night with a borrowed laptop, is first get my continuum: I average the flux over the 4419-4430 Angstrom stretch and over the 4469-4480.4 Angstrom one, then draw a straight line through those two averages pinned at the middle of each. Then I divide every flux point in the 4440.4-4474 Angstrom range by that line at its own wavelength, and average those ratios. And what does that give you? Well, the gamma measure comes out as 1.01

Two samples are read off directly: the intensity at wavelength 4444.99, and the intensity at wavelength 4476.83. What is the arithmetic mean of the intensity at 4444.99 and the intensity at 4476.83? 17.8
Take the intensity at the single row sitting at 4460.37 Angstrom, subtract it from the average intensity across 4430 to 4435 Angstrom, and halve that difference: 1.1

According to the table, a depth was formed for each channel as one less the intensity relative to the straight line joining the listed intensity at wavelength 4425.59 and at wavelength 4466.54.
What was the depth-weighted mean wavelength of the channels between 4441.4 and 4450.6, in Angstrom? 4445.0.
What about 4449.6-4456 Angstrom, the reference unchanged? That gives 4453.5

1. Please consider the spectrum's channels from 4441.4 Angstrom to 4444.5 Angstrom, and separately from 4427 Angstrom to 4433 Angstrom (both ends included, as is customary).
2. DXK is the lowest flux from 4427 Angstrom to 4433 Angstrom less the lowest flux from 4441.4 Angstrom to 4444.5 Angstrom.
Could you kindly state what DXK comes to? -1.1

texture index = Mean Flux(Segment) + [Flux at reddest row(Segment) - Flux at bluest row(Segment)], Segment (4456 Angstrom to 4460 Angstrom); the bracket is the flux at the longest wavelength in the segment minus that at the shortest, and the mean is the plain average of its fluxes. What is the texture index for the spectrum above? 14.8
